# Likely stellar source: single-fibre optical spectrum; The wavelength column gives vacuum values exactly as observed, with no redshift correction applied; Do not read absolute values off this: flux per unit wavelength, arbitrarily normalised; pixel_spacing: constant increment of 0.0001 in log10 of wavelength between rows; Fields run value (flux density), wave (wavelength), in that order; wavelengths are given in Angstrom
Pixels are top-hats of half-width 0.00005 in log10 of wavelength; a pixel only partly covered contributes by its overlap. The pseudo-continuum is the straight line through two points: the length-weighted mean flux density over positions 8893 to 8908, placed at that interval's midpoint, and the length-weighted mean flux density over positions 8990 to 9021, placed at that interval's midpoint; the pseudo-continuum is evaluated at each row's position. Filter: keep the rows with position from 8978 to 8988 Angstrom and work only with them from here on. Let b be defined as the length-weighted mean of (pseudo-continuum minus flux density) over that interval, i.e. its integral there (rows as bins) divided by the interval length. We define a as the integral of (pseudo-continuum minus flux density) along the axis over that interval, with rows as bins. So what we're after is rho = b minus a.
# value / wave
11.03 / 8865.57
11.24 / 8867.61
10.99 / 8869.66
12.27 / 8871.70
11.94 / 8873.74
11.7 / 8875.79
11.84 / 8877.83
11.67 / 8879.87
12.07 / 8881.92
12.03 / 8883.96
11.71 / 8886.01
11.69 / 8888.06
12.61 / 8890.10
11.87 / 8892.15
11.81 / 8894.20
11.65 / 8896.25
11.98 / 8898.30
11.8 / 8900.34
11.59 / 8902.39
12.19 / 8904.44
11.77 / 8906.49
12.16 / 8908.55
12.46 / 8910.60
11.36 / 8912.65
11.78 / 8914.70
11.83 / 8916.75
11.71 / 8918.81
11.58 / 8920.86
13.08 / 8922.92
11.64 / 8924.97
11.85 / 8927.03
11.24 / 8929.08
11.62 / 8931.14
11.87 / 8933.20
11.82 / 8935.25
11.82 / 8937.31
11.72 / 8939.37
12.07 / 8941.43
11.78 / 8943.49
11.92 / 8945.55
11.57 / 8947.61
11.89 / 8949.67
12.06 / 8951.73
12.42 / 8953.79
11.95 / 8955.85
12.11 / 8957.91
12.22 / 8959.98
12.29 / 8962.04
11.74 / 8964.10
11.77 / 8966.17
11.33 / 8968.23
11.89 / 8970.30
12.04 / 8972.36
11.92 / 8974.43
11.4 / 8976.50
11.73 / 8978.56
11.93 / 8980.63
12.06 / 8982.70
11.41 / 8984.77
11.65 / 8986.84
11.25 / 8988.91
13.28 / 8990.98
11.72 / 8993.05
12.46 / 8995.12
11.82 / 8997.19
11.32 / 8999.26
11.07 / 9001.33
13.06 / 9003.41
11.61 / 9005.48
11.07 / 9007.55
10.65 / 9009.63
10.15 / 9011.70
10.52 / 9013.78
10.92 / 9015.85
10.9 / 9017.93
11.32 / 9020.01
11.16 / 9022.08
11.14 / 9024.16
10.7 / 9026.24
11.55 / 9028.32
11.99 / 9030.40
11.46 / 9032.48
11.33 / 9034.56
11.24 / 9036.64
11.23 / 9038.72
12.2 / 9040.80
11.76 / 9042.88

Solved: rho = 2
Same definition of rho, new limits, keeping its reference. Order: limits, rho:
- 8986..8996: 5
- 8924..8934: -1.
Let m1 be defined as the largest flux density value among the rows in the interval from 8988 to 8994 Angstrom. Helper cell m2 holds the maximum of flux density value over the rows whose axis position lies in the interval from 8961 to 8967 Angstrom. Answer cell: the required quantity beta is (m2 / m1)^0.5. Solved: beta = 0.96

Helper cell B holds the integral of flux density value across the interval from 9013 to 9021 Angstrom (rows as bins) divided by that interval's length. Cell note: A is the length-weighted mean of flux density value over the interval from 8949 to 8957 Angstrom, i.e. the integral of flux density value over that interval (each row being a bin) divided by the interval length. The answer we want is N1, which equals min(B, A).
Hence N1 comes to 10.92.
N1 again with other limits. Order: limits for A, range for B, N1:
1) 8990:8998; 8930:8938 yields 11.77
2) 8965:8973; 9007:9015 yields 10.58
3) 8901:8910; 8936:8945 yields 11.84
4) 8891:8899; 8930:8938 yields 11.77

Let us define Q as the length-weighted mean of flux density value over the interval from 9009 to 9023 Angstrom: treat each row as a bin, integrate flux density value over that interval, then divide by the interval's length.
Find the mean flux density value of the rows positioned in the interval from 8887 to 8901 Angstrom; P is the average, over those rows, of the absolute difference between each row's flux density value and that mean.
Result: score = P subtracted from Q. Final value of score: 10.6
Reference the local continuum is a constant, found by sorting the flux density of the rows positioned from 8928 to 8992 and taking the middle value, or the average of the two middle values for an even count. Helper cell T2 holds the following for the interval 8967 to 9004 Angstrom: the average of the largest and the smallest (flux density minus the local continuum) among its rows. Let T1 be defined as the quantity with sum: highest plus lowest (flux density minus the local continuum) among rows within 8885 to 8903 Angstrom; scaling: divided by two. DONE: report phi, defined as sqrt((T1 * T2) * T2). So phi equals 0.146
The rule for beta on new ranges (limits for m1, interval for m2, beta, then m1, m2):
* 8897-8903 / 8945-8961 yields 1.02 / 11.98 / 12.42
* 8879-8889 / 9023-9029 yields 0.98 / 12.07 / 11.55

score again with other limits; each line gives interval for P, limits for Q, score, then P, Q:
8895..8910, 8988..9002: 11.7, 0.20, 11.9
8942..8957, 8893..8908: 11.7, 0.17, 11.8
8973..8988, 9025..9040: 11.2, 0.21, 11.4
